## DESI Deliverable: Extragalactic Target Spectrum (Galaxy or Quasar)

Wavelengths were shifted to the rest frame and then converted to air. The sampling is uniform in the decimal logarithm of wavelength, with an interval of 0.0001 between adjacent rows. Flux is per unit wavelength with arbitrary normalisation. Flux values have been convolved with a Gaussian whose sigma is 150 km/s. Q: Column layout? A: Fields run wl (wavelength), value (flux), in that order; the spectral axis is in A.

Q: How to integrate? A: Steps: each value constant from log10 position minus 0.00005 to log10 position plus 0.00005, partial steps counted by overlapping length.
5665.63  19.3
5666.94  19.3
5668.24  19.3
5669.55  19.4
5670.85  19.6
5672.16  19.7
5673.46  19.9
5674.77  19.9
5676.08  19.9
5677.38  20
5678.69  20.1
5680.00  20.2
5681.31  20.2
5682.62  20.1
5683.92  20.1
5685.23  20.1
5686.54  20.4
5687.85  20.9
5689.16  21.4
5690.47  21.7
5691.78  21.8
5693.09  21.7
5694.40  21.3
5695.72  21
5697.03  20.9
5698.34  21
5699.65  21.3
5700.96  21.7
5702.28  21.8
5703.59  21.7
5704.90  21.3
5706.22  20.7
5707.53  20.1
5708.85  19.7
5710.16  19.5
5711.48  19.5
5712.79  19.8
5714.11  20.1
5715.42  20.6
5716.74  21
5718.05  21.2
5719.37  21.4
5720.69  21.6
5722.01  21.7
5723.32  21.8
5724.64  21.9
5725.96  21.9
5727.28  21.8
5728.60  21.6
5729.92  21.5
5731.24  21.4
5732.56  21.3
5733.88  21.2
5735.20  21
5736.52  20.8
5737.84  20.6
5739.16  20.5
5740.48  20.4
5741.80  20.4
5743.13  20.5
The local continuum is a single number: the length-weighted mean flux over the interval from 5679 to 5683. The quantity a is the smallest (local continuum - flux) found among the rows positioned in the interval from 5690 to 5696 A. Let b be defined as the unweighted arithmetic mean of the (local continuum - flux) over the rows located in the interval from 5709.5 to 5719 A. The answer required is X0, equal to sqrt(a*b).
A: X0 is 0.42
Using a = -1.66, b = -0.11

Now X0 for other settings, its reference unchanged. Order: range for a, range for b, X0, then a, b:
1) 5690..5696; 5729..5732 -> 1.48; -1.66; -1.31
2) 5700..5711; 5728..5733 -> 1.48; -1.66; -1.31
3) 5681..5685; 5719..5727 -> 0.32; -0.06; -1.58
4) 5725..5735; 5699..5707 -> 1.50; -1.76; -1.28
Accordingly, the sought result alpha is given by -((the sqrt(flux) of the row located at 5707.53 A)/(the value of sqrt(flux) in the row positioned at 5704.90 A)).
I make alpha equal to -0.97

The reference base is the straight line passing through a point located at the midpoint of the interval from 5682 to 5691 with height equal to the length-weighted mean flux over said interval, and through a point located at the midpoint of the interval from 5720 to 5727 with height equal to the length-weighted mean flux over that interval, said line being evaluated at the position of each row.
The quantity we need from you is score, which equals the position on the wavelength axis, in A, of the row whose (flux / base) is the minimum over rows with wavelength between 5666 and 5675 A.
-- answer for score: 5668.24 A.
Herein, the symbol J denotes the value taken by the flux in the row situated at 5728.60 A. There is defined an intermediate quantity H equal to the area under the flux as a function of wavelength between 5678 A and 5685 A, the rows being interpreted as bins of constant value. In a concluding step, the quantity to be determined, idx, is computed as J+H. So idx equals 163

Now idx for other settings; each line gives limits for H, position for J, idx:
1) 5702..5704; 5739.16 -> 64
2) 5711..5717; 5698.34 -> 142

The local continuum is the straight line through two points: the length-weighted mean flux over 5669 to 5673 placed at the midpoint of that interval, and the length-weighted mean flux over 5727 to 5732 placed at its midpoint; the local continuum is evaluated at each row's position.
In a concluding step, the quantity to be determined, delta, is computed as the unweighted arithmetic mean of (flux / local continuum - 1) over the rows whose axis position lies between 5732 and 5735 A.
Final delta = -0.02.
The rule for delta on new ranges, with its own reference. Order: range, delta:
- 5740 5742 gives -0.07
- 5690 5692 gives 0.07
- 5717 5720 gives 0.01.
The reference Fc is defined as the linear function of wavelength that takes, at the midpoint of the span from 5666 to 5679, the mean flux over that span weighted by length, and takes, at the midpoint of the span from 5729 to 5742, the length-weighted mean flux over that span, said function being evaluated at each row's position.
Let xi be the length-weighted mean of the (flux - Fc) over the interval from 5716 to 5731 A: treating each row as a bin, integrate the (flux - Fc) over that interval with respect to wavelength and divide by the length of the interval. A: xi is 0.86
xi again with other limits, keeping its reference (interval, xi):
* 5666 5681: 0.04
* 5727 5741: 0.17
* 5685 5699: 1.06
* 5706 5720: -0.19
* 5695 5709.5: 0.73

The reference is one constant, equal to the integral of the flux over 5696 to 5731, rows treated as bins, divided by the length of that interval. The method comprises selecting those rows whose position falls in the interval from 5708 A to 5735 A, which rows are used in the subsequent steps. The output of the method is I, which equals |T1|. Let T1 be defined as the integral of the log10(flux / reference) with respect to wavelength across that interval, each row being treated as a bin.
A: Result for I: 0.02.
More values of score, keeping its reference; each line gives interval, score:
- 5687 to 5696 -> 5695.72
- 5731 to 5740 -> 5739.16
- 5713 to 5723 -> 5714.11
